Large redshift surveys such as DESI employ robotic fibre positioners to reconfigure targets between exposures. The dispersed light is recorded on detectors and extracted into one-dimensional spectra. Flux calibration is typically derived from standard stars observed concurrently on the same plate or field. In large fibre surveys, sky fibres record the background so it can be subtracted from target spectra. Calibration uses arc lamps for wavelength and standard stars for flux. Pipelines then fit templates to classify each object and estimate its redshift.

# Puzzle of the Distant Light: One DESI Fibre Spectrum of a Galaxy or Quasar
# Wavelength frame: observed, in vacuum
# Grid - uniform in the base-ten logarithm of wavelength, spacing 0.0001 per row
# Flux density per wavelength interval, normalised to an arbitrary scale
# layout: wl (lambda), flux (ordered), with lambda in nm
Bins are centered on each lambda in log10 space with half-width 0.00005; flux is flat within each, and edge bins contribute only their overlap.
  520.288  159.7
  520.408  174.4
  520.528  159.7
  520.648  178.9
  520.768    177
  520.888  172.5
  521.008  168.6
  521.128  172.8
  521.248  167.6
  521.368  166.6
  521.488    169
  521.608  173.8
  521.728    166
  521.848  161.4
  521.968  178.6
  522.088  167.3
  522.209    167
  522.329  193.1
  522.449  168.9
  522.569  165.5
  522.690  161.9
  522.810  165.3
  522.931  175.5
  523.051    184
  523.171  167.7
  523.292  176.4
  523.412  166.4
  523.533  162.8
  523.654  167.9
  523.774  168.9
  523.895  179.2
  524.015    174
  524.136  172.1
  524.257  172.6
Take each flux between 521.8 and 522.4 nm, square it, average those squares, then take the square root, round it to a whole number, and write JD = 174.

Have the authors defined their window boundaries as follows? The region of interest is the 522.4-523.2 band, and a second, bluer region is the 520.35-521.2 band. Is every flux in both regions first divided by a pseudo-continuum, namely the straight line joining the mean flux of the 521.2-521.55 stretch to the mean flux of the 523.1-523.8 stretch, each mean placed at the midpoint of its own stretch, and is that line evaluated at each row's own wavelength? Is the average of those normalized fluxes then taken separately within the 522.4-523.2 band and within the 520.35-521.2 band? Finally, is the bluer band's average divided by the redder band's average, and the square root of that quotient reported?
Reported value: 1.008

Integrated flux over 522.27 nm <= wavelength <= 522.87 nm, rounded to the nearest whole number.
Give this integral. 103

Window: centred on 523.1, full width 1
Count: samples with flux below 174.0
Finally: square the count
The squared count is 25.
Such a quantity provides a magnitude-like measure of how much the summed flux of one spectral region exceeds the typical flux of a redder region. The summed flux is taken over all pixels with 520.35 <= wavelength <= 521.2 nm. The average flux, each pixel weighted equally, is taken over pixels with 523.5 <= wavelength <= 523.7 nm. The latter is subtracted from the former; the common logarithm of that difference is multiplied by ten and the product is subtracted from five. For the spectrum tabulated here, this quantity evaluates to -25.2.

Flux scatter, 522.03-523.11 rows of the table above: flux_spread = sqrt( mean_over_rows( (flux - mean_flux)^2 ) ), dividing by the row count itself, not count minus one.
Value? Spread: 10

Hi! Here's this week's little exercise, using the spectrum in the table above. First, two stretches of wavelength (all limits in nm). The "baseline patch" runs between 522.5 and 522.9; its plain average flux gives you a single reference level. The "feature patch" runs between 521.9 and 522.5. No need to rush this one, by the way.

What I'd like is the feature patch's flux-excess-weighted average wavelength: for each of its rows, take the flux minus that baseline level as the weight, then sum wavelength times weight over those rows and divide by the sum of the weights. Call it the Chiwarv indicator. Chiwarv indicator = 522.22 nm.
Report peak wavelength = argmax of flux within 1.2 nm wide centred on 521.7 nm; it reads 521.968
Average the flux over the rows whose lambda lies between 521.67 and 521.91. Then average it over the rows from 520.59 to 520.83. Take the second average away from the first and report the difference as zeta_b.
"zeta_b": -14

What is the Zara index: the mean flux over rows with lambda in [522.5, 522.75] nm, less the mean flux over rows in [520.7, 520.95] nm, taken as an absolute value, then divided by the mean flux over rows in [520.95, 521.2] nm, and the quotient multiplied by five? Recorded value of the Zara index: 0.32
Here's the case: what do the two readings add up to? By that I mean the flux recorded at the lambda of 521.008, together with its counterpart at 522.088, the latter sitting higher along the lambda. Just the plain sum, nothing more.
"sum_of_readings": 336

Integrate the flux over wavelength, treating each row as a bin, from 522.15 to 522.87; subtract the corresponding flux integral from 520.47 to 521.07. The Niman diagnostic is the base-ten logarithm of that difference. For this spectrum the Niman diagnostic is 1.3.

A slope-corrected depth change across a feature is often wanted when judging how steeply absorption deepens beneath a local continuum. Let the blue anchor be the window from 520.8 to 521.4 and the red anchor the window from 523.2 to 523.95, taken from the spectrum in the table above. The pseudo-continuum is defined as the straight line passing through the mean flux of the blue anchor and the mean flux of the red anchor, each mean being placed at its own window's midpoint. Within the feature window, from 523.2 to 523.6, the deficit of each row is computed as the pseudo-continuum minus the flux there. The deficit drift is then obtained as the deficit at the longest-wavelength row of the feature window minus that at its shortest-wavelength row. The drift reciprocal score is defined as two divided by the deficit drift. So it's 0.15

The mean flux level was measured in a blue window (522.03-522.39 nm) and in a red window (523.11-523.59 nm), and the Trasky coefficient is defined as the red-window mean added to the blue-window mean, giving 344.1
